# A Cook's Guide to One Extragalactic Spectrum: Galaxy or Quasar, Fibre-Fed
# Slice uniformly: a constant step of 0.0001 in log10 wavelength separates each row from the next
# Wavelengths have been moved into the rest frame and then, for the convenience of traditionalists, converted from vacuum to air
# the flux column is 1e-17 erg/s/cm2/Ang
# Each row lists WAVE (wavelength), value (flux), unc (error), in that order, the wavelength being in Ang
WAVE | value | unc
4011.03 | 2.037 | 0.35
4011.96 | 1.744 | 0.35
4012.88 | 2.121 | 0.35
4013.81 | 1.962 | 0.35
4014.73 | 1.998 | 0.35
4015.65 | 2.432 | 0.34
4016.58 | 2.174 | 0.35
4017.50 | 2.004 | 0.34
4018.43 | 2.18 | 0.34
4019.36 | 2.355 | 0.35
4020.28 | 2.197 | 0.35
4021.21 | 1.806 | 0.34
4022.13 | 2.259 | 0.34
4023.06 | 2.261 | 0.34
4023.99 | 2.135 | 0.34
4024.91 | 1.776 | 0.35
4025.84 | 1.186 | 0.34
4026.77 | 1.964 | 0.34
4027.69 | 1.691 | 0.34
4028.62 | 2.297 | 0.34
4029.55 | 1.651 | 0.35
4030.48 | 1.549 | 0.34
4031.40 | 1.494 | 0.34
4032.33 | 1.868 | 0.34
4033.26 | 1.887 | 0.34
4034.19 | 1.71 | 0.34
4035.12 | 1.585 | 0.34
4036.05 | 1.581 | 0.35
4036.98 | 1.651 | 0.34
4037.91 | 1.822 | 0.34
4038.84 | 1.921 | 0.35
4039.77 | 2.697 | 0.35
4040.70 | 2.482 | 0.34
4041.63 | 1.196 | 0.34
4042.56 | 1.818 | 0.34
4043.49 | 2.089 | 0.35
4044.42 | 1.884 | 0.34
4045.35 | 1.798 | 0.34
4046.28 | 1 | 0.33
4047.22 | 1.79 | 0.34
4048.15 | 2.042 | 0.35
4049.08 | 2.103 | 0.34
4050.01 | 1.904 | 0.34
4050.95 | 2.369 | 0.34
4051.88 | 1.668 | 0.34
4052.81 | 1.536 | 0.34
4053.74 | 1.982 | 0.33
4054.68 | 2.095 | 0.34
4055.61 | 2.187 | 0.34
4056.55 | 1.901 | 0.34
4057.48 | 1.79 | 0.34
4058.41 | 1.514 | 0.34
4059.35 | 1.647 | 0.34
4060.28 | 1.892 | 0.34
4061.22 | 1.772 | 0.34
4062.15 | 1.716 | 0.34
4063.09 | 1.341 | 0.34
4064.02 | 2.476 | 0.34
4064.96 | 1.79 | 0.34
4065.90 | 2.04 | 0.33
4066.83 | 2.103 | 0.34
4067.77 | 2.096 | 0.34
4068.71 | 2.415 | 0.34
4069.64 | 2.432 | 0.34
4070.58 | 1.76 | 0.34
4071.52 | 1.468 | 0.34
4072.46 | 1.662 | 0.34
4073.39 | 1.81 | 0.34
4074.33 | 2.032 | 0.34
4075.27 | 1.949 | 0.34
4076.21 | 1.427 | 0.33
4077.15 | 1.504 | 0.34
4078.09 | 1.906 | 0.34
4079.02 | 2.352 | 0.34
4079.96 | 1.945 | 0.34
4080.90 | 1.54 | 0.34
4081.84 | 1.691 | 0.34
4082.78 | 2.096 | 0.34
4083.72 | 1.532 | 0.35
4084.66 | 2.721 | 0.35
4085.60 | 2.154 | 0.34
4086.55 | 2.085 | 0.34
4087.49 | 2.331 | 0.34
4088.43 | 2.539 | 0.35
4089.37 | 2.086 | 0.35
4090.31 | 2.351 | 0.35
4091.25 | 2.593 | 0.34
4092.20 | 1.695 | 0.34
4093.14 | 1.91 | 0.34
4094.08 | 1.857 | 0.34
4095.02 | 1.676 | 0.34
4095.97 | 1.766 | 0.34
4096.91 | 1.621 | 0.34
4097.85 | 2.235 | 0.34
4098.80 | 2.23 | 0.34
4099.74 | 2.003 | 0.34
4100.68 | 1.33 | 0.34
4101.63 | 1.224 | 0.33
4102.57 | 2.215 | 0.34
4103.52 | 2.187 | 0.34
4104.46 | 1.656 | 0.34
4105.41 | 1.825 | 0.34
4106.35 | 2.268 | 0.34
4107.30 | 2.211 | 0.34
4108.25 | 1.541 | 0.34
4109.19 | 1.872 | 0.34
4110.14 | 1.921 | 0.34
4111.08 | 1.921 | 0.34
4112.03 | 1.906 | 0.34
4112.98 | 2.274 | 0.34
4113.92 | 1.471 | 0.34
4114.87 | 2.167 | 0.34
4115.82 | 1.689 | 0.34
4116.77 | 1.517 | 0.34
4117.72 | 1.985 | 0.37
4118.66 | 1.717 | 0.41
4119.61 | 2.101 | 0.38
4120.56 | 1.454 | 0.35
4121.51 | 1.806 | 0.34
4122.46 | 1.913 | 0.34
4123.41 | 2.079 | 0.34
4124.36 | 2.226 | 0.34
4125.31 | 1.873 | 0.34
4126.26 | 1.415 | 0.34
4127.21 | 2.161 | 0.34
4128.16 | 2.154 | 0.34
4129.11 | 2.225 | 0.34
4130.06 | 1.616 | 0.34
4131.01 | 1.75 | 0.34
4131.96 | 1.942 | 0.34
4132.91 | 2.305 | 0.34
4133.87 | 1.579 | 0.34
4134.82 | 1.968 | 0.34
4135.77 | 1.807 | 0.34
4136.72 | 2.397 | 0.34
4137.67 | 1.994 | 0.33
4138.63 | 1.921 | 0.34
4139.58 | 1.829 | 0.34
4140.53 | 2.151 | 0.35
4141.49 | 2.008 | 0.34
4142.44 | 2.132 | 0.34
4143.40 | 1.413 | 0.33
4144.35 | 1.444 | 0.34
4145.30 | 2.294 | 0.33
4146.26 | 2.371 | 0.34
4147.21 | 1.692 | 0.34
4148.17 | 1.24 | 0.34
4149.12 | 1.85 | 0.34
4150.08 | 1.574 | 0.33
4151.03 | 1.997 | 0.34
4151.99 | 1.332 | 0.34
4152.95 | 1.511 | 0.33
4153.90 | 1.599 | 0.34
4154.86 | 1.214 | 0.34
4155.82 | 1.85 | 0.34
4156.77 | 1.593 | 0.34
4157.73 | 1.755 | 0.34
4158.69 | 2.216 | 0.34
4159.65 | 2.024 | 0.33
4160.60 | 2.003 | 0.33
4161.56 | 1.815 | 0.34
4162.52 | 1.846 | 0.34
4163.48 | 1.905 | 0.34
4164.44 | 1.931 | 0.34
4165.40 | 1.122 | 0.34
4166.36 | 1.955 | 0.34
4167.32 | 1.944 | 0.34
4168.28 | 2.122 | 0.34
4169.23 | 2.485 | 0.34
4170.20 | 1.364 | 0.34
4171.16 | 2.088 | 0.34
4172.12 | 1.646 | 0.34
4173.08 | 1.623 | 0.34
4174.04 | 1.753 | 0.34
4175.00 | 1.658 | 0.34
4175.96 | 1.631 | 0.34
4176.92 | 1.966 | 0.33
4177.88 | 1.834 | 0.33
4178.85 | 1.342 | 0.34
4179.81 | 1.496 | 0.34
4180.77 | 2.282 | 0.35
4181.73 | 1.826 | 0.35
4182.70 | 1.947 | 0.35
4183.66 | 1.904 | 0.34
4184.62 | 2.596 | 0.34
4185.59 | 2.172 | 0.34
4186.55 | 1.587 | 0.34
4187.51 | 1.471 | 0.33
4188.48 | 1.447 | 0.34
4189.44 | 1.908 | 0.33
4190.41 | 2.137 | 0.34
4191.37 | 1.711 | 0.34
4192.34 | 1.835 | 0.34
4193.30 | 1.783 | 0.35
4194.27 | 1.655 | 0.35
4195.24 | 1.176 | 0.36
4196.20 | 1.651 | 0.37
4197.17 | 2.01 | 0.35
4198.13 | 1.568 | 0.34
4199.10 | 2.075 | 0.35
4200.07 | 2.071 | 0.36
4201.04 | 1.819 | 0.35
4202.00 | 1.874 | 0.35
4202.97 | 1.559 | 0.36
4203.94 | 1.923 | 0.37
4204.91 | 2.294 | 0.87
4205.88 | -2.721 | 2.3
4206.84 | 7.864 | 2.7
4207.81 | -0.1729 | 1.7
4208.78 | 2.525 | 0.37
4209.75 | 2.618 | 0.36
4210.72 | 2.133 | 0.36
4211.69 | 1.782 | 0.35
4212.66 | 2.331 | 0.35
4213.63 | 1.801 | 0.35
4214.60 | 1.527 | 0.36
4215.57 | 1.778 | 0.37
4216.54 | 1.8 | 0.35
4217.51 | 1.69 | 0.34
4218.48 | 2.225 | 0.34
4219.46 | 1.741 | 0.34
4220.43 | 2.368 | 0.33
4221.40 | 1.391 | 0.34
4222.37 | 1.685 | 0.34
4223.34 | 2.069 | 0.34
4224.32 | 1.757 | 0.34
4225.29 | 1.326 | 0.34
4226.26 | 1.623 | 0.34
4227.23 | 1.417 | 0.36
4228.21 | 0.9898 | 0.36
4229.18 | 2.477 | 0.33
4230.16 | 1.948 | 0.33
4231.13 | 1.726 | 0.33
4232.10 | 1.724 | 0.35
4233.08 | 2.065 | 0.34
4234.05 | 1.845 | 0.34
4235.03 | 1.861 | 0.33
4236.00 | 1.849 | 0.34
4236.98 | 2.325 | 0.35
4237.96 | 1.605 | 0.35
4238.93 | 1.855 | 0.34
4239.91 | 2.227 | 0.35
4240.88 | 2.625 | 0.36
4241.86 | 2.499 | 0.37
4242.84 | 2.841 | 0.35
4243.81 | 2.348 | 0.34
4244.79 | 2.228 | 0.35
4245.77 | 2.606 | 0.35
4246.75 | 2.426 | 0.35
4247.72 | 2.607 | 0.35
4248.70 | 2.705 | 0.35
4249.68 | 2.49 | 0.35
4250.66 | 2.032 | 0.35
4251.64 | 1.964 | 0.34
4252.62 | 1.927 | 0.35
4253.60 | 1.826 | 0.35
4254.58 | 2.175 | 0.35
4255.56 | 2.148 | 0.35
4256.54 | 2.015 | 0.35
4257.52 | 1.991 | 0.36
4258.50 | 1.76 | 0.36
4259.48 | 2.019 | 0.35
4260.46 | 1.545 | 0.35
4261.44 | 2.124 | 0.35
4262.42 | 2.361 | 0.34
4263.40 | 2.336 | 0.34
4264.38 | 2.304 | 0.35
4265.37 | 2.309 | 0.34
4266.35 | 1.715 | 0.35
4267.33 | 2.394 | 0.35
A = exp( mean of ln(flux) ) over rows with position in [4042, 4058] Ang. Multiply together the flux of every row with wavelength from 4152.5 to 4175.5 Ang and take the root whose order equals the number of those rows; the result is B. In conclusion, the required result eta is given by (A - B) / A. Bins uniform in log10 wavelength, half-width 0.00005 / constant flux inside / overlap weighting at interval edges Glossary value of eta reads 0.05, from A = 1.85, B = 1.76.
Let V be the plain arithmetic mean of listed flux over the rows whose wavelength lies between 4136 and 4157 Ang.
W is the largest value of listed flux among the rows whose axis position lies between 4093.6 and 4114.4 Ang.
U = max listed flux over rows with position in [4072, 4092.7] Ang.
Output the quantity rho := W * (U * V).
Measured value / 11.1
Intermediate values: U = 2.721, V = 1.79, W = 2.274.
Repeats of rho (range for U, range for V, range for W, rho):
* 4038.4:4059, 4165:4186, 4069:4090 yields 13.6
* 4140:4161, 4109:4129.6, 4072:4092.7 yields 12.3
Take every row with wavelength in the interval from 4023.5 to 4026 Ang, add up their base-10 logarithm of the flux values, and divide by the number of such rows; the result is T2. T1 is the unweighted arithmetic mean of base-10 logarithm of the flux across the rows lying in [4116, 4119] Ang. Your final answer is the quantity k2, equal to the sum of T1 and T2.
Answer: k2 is 0.46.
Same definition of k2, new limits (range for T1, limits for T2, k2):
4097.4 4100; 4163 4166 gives 0.54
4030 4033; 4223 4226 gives 0.44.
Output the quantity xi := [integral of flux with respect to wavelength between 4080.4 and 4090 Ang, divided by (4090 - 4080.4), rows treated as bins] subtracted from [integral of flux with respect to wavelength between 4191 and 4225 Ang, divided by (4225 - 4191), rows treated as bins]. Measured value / -0.22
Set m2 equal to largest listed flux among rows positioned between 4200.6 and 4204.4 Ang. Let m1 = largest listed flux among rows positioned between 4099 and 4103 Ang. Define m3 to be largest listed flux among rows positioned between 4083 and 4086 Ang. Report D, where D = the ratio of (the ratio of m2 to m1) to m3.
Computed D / 0.32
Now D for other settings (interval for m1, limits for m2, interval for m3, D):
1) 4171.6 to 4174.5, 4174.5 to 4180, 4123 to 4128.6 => 0.50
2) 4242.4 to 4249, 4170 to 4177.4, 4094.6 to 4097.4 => 0.42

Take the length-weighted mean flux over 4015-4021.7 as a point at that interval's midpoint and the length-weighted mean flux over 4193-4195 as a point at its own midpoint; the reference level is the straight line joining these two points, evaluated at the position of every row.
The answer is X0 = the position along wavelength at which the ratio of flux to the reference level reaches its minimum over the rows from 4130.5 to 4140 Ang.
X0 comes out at 4133.87 Ang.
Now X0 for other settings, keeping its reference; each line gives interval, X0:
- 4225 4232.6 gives 4228.21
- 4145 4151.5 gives 4148.17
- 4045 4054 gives 4046.28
